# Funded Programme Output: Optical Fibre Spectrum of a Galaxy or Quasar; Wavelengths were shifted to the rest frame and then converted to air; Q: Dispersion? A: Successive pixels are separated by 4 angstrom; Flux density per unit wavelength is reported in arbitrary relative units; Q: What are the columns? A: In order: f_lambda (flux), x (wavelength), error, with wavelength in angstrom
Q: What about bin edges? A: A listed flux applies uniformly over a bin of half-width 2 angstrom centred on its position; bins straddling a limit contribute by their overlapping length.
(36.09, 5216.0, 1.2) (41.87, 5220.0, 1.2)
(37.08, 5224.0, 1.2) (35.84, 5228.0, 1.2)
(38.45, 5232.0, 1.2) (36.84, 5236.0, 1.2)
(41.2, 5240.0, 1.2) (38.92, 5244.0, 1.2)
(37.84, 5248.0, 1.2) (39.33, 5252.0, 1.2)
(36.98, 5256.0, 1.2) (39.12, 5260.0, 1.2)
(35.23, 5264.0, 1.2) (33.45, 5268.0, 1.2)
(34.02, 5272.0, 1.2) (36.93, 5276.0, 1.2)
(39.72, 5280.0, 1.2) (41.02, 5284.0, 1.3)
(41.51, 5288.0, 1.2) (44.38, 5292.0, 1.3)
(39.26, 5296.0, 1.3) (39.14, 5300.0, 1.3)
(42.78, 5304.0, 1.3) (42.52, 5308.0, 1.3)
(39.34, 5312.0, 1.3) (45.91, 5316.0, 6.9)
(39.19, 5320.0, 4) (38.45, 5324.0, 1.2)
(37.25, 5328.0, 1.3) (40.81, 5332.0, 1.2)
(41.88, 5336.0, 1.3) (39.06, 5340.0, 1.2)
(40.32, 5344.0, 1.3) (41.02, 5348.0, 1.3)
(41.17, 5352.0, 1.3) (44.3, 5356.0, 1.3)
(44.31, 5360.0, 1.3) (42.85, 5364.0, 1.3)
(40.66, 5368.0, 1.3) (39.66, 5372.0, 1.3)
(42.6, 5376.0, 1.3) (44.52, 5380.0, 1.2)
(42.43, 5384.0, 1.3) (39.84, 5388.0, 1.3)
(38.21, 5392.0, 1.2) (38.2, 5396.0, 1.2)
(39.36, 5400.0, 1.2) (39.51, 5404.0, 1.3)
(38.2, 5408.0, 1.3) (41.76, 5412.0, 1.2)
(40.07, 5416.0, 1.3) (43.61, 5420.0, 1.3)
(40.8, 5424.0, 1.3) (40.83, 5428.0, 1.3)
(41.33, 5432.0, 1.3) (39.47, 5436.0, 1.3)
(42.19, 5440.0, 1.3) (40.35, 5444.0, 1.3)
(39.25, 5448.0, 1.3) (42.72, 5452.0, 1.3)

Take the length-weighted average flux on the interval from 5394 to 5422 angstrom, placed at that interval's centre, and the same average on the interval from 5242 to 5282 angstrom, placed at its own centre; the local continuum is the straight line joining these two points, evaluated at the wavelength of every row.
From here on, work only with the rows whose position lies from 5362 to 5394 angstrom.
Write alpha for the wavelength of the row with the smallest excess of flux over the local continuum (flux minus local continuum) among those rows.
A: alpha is 5392.0 angstrom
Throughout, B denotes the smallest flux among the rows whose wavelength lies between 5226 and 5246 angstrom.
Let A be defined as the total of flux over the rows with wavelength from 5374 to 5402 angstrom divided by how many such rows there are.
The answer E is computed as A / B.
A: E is 1.14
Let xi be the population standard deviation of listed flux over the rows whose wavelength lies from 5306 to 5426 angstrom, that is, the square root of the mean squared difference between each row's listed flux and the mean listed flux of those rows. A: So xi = 2.16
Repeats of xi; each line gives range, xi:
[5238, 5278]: 2.36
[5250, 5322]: 3.24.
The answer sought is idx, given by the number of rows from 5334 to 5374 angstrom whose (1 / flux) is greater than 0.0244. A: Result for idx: 4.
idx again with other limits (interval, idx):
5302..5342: 6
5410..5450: 6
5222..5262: 9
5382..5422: 7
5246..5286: 9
